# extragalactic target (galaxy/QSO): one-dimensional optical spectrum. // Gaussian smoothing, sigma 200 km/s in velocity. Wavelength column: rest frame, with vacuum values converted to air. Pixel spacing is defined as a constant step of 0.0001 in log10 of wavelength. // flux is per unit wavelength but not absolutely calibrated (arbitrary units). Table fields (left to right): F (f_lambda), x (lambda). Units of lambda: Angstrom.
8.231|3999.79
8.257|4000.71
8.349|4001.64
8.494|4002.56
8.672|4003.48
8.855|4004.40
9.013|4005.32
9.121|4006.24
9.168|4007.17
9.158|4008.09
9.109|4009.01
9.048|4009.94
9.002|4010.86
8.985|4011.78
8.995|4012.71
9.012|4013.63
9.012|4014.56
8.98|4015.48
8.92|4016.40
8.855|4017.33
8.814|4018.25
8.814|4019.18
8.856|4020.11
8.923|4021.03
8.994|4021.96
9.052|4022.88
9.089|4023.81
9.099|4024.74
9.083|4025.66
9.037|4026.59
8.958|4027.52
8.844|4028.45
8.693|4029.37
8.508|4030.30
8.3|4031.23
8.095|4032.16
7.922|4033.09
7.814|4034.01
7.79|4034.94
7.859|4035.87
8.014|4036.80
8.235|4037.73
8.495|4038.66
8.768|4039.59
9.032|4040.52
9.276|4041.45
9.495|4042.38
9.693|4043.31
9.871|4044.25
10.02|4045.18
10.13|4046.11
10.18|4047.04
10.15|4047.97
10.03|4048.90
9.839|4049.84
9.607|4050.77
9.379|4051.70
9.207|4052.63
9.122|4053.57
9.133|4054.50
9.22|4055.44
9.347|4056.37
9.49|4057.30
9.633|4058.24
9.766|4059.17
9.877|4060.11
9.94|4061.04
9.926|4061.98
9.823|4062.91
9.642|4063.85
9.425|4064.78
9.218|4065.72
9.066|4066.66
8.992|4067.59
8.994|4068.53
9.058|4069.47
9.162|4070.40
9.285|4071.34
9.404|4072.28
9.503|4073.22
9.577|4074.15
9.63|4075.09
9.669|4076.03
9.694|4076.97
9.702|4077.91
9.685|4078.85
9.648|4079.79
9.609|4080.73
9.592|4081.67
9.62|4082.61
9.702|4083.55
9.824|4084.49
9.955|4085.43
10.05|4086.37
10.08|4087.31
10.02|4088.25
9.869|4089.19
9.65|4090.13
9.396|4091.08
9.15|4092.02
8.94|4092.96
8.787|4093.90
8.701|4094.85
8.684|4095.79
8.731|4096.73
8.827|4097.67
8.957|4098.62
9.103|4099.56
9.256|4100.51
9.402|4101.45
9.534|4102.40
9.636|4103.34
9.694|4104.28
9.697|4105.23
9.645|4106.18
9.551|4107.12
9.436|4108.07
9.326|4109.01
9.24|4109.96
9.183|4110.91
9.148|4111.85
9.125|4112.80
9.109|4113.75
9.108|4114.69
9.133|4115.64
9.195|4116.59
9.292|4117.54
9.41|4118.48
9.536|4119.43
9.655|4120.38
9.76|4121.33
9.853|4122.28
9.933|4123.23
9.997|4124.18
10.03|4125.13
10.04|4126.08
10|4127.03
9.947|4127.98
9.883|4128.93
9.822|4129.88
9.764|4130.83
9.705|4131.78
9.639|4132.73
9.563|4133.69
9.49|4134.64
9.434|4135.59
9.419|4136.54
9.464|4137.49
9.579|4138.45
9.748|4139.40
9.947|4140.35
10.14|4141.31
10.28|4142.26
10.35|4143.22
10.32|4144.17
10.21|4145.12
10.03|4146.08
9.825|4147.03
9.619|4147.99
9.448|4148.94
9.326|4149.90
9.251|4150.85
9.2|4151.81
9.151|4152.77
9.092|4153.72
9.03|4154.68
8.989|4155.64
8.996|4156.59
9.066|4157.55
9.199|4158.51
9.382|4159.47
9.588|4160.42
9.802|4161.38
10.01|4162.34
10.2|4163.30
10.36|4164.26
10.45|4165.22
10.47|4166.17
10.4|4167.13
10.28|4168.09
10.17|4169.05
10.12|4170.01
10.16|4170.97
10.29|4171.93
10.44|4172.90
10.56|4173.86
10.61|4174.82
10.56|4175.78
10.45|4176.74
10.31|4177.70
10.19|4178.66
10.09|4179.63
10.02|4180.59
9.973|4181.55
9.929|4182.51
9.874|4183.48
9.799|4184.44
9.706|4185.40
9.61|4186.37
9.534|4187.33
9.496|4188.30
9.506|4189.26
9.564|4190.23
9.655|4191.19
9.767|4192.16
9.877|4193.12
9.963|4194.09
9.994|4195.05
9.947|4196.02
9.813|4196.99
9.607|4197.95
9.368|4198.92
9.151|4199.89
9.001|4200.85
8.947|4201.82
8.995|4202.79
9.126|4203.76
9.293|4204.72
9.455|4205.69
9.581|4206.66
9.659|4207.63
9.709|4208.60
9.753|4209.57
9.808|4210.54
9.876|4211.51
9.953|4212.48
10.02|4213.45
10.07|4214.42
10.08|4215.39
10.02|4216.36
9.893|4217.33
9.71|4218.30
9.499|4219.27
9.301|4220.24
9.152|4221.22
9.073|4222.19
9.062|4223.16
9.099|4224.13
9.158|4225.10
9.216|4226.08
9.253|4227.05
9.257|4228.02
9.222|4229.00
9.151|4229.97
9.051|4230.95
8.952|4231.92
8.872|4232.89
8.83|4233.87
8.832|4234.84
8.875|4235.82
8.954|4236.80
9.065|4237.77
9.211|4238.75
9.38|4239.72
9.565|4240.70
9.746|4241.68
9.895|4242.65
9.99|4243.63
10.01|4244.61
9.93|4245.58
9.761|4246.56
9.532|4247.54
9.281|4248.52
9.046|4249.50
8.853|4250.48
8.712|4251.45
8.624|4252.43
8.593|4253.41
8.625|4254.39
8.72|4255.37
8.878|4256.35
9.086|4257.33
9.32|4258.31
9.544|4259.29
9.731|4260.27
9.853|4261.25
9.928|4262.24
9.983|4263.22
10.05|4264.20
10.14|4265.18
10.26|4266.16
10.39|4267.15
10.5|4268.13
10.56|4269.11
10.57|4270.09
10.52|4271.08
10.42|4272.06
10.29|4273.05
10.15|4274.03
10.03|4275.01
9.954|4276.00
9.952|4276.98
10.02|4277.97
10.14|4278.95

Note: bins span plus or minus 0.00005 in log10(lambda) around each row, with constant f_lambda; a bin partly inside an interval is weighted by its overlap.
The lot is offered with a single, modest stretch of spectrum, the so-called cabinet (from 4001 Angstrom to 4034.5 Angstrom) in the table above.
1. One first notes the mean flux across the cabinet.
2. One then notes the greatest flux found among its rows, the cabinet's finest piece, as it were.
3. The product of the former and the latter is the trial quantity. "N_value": 80.9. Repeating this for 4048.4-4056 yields 94.7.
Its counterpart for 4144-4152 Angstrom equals 100.0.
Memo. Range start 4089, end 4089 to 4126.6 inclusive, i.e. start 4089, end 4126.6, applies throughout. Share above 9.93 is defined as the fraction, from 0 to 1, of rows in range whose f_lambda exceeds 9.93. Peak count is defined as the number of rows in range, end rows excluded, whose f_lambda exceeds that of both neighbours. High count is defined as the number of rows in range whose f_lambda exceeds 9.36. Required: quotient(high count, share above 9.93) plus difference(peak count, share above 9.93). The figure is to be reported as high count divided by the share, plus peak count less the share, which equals 201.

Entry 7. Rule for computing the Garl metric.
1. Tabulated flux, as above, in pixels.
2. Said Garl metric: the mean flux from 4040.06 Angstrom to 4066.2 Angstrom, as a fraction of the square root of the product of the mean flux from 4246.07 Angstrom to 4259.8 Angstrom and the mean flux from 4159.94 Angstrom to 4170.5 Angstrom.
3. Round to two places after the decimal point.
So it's 1.00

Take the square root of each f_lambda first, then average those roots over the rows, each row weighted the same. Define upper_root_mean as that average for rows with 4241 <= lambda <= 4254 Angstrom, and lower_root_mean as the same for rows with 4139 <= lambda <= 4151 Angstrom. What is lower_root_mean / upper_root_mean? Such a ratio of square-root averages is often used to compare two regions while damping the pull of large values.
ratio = 1.03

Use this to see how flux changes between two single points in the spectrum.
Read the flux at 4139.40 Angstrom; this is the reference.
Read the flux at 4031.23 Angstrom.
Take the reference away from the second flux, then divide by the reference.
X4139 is -0.15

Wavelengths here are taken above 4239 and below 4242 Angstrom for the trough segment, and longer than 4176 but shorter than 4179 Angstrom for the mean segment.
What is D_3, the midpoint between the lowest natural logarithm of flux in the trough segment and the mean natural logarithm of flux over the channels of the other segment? 2.29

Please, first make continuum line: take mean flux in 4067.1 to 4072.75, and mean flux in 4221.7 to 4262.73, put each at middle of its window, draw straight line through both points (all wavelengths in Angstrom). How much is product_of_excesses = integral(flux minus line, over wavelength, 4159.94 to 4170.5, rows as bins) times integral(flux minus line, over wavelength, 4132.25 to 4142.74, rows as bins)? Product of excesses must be 56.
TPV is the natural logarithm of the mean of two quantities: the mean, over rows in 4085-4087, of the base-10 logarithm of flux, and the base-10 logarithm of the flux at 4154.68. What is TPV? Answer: -0.022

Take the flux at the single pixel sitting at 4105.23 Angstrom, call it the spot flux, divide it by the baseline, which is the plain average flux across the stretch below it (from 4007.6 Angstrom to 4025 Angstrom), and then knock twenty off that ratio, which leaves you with -18.9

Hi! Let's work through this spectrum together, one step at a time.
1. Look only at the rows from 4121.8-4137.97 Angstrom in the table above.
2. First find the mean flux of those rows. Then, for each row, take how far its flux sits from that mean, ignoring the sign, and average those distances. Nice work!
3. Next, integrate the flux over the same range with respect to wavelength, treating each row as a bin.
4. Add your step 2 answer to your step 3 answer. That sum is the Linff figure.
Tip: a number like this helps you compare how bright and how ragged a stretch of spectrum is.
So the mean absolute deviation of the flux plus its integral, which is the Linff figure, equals 158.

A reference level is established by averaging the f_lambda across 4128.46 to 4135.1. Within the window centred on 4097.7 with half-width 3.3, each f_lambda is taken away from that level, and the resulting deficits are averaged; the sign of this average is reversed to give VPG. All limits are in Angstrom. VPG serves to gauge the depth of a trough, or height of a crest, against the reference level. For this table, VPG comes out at -0.8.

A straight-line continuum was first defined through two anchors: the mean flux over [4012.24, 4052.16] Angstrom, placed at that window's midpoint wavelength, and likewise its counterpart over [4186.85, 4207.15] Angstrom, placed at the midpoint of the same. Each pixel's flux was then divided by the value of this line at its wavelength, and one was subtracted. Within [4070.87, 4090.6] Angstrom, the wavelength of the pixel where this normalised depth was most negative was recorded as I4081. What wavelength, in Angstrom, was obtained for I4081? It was 4071.34 Angstrom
